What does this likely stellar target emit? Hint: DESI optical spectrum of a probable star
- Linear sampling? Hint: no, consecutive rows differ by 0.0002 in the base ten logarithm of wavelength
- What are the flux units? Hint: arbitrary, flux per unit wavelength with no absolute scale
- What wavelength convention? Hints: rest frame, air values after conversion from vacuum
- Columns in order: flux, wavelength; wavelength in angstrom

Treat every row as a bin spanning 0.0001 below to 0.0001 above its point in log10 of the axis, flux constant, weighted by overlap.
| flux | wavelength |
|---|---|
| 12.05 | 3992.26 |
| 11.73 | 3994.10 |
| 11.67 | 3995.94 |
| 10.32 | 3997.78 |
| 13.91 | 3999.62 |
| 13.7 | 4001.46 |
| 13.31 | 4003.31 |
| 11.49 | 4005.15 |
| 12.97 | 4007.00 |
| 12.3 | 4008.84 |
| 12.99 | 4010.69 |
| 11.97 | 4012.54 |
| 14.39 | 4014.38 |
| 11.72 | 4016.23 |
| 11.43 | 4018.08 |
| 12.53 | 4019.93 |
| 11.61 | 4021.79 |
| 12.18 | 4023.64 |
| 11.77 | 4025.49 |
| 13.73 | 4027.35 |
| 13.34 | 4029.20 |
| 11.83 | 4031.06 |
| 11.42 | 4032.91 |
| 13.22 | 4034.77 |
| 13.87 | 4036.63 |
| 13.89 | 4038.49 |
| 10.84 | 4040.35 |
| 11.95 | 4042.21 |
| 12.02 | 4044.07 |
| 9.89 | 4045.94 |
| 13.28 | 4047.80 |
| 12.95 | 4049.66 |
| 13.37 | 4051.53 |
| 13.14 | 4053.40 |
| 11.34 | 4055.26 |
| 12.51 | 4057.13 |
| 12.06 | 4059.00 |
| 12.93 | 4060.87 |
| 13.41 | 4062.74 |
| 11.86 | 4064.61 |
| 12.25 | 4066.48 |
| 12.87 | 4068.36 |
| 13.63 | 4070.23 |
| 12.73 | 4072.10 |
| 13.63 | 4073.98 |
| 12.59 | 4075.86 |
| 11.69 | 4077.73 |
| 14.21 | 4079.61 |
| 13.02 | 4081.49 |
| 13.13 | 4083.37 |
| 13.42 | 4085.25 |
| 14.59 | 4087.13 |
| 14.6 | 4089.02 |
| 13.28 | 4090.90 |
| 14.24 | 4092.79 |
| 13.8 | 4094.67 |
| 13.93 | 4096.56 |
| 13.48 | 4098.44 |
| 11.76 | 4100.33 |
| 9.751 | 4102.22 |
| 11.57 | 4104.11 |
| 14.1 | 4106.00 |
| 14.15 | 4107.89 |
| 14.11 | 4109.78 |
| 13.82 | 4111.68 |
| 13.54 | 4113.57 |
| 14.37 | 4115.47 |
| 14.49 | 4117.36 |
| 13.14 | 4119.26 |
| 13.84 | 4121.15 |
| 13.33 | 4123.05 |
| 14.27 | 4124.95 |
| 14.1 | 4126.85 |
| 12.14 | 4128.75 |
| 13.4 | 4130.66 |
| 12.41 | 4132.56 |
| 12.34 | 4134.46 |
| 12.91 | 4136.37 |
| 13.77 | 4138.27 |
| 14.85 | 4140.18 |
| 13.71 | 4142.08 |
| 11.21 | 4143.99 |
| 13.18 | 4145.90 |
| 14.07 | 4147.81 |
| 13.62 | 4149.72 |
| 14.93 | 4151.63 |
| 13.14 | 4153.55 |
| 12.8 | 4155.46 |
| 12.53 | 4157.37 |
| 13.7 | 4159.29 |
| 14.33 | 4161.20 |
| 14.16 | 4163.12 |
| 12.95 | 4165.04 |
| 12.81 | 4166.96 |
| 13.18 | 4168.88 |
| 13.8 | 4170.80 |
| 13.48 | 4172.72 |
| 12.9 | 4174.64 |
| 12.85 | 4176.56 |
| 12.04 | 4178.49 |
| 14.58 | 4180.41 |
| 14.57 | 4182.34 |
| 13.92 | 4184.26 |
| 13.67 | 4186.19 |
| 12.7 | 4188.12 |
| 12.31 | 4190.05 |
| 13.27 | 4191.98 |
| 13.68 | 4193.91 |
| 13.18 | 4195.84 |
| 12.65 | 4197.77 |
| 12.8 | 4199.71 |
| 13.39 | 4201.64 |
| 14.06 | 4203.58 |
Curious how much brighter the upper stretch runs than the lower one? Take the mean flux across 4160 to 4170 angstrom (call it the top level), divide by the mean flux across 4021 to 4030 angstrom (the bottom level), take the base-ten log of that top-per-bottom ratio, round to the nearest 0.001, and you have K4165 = 0.032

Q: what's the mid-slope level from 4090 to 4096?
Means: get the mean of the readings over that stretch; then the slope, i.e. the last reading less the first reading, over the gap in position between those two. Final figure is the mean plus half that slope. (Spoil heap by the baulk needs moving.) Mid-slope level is 13.8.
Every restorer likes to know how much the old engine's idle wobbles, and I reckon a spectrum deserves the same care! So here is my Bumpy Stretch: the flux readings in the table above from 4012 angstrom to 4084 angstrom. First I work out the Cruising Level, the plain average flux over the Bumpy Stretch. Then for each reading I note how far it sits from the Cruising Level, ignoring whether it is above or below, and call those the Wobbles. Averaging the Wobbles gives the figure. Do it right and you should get 0.82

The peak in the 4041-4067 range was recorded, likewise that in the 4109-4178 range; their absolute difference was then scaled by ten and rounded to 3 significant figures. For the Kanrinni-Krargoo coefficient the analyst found 15.2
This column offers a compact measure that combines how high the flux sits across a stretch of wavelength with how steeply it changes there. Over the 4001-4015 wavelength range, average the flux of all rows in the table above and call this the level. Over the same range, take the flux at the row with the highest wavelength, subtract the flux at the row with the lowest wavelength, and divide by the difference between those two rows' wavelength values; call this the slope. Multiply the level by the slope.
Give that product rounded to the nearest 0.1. 0.7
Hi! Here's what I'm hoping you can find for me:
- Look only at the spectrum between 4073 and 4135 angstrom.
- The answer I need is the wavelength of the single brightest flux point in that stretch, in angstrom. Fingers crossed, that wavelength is 4089.02 angstrom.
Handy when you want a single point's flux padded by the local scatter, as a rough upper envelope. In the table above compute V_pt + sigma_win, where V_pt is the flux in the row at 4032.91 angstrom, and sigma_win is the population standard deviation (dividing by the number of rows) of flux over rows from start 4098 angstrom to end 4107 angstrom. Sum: 13.0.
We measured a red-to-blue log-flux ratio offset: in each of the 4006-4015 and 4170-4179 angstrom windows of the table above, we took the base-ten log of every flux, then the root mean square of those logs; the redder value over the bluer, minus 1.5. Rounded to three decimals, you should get -0.497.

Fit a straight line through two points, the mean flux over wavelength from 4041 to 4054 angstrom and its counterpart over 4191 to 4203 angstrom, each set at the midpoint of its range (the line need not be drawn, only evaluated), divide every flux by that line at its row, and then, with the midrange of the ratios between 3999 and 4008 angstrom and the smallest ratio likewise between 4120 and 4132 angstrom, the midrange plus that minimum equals 2.00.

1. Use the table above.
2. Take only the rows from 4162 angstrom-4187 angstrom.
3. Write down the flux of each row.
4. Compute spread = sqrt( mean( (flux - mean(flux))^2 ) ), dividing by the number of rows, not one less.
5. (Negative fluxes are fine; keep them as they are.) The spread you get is 0.7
